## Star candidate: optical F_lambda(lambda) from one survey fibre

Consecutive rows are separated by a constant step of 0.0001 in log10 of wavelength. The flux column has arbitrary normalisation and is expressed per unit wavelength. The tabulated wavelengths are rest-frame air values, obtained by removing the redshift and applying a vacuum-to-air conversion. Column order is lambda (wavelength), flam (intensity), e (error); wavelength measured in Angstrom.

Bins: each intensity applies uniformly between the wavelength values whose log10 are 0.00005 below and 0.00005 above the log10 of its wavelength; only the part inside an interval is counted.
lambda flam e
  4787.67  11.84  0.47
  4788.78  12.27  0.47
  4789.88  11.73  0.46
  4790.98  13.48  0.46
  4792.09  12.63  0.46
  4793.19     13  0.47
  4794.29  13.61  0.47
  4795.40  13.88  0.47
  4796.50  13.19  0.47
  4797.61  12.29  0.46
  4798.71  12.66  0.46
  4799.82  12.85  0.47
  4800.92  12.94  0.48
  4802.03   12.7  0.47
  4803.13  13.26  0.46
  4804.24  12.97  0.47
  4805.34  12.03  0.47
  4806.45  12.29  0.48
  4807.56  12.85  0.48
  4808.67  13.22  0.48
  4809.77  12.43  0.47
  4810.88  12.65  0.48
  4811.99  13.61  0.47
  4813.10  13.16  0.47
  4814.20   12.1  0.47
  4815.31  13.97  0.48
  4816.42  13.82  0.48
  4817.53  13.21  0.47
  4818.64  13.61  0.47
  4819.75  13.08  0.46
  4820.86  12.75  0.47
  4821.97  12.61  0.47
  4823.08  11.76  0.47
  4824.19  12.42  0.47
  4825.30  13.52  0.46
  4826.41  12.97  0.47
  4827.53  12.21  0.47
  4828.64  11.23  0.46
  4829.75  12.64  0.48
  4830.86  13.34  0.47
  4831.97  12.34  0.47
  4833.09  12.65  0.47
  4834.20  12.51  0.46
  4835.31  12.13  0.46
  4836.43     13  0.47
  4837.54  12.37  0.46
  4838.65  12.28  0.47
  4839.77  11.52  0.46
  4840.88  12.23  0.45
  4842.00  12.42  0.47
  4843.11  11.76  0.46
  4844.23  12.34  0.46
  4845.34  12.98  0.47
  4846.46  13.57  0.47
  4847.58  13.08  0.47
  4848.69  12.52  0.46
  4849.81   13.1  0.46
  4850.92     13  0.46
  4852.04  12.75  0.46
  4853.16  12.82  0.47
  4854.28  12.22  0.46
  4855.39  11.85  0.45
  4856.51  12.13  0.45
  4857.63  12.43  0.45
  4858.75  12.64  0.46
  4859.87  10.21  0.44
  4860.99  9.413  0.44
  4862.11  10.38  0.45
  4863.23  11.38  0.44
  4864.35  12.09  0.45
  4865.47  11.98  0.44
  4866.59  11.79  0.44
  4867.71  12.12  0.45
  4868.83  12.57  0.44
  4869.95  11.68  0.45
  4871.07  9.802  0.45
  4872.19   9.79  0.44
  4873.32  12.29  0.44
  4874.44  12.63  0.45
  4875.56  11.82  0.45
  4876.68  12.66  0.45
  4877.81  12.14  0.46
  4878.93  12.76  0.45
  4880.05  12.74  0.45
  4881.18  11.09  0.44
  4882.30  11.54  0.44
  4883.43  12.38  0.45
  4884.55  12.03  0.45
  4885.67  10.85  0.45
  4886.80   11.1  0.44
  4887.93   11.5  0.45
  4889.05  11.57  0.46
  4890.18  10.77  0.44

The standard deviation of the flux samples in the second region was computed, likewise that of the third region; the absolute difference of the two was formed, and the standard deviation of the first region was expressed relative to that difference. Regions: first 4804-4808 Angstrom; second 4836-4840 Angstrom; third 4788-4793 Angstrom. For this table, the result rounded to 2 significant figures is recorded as 3.5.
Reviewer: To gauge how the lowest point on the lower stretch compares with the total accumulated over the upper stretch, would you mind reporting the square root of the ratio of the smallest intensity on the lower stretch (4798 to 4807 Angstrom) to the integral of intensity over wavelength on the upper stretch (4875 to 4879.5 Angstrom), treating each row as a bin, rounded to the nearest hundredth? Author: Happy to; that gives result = 0.47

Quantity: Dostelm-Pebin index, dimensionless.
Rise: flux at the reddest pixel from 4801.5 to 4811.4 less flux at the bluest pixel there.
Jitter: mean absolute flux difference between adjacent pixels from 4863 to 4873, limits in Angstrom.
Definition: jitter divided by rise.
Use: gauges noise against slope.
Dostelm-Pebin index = -11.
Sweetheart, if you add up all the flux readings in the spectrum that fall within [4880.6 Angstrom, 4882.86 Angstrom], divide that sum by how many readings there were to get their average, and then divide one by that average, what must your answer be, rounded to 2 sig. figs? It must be 0.088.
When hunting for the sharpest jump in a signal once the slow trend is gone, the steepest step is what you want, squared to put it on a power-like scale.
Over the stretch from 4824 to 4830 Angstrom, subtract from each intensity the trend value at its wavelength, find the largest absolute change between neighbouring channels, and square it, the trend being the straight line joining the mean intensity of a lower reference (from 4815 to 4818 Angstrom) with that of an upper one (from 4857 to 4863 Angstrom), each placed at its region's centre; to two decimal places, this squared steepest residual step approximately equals 2.18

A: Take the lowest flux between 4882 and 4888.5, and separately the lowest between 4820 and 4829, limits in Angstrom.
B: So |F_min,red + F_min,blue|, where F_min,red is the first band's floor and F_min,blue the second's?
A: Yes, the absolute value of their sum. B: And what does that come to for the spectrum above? 22.1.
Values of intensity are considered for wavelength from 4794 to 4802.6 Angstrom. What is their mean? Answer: 13.0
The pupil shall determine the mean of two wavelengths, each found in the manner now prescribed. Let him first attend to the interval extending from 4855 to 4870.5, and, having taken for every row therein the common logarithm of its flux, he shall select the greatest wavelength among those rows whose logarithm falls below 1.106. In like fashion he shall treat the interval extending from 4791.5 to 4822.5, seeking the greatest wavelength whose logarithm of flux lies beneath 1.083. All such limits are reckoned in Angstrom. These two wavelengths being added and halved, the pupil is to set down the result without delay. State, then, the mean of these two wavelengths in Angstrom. 4842.1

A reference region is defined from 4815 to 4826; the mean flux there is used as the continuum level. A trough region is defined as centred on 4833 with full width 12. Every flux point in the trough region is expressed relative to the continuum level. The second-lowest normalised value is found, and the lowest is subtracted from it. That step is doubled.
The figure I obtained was 0.138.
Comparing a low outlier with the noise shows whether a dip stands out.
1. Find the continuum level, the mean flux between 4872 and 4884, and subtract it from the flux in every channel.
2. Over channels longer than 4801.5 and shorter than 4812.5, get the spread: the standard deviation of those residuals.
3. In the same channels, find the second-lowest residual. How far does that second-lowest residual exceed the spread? -0.2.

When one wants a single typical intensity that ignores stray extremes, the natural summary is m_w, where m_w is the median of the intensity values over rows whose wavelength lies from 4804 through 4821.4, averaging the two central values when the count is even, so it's 13.0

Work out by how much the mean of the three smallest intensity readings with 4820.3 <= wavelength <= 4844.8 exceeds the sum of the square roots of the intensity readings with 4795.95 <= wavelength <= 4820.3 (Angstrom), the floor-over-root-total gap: -67.6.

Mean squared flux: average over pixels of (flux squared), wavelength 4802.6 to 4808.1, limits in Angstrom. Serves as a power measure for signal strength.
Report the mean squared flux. 161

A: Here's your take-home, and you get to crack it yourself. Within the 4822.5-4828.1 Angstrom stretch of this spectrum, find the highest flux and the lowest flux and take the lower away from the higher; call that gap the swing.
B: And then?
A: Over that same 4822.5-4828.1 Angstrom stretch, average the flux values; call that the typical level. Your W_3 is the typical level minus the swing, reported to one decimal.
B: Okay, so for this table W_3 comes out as 10.8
